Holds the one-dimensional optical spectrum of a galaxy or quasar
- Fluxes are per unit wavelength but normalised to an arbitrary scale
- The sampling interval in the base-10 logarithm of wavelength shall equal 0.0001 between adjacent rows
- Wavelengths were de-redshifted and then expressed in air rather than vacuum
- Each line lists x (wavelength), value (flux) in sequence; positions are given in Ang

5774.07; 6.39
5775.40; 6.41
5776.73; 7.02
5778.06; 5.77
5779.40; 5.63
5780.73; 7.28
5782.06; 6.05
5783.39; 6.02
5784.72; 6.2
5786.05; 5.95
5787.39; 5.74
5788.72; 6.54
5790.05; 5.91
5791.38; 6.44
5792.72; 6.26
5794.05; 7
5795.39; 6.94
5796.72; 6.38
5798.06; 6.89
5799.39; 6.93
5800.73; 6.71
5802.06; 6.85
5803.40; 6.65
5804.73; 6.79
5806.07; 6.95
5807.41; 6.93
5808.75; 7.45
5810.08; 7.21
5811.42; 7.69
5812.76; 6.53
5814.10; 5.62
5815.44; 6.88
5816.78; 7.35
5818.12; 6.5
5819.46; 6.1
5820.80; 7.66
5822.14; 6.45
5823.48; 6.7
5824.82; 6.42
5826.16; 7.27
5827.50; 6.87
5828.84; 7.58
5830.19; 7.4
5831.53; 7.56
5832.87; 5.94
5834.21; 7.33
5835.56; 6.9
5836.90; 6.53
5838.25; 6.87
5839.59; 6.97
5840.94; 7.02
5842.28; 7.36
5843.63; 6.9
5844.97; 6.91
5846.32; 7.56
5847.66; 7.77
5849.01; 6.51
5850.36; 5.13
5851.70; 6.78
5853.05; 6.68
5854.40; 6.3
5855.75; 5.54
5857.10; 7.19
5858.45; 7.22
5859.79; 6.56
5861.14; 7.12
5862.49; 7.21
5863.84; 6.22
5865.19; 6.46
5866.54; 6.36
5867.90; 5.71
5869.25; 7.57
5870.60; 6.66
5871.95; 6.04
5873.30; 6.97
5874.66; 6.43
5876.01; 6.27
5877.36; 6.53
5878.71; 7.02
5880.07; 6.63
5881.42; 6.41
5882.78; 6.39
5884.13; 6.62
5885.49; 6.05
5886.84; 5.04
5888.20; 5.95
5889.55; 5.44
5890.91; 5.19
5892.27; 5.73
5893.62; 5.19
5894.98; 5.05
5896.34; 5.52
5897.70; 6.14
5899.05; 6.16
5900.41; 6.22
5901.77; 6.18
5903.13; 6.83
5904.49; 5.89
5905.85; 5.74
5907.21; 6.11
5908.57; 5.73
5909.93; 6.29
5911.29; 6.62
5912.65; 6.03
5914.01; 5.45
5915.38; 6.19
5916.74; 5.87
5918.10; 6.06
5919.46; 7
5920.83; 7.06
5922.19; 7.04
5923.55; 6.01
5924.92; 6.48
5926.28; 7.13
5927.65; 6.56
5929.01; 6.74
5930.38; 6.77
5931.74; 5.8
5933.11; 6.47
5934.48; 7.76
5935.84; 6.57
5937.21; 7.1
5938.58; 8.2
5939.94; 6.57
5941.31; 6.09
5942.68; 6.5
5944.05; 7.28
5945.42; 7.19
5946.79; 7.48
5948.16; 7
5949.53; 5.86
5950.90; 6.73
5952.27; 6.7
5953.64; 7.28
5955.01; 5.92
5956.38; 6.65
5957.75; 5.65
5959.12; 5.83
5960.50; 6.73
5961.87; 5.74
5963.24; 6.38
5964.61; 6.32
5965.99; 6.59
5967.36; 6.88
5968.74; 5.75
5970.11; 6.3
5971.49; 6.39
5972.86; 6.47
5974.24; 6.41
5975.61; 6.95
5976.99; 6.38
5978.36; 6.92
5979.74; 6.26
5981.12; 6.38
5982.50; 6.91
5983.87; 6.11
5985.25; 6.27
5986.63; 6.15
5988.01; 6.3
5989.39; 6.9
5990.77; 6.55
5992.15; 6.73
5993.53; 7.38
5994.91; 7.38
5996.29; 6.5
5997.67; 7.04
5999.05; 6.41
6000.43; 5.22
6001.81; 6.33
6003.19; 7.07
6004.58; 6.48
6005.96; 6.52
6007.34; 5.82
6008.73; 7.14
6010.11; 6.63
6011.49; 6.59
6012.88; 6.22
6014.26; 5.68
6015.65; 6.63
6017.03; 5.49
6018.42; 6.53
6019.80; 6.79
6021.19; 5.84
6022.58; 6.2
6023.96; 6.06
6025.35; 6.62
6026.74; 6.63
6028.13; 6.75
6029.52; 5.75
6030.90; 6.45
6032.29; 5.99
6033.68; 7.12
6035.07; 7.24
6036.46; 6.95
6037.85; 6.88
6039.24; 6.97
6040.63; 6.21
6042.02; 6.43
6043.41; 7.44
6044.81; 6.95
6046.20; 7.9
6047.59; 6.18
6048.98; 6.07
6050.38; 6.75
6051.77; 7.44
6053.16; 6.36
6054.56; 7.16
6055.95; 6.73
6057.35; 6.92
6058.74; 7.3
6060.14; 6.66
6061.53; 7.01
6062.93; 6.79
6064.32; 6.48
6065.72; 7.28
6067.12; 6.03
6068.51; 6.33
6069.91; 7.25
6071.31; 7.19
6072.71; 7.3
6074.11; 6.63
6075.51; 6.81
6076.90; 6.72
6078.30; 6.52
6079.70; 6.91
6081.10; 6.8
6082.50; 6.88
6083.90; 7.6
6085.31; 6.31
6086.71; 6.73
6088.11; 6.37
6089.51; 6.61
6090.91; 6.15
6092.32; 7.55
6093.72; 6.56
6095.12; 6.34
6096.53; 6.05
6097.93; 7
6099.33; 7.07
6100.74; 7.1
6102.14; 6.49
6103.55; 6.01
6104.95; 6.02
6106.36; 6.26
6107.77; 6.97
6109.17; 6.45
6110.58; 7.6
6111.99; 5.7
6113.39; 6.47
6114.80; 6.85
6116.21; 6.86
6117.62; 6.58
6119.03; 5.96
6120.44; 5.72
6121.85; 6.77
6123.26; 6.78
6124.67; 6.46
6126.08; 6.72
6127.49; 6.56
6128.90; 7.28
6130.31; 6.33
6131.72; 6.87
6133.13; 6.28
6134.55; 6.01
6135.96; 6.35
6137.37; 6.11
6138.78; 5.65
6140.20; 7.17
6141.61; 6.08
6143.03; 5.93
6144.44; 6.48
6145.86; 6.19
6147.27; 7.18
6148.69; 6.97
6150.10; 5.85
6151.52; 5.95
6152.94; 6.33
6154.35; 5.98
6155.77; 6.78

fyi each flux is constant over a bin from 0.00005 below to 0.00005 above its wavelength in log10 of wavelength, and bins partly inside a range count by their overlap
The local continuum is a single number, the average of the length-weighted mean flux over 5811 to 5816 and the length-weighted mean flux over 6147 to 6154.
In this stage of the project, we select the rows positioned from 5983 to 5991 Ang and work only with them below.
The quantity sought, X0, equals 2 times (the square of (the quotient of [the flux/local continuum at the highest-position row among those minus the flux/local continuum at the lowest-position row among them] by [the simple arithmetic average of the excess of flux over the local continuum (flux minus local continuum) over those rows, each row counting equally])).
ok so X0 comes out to 0.6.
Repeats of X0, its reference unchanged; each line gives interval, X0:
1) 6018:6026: 0.0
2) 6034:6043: 0.4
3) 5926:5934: 3.7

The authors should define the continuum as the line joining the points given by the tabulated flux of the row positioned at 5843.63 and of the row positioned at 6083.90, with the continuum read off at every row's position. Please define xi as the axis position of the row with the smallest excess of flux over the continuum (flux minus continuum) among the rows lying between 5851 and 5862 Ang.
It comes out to 5855.75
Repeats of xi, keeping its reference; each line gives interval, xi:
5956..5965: 5957.75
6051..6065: 6053.16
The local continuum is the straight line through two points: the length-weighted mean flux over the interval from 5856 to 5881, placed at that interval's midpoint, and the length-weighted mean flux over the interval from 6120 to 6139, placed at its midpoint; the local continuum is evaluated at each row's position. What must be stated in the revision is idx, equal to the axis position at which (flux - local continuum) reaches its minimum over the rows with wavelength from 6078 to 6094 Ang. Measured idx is 6090.91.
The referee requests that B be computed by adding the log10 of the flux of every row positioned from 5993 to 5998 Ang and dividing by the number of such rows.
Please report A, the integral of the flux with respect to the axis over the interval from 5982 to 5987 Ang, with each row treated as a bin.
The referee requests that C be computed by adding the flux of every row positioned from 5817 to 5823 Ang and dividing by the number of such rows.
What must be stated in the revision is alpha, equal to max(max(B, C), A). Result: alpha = 32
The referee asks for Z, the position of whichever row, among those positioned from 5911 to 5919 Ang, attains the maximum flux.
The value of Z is 5911.29 Ang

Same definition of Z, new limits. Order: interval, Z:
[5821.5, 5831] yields 5828.84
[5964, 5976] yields 5975.61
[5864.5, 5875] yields 5869.25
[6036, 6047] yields 6046.20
